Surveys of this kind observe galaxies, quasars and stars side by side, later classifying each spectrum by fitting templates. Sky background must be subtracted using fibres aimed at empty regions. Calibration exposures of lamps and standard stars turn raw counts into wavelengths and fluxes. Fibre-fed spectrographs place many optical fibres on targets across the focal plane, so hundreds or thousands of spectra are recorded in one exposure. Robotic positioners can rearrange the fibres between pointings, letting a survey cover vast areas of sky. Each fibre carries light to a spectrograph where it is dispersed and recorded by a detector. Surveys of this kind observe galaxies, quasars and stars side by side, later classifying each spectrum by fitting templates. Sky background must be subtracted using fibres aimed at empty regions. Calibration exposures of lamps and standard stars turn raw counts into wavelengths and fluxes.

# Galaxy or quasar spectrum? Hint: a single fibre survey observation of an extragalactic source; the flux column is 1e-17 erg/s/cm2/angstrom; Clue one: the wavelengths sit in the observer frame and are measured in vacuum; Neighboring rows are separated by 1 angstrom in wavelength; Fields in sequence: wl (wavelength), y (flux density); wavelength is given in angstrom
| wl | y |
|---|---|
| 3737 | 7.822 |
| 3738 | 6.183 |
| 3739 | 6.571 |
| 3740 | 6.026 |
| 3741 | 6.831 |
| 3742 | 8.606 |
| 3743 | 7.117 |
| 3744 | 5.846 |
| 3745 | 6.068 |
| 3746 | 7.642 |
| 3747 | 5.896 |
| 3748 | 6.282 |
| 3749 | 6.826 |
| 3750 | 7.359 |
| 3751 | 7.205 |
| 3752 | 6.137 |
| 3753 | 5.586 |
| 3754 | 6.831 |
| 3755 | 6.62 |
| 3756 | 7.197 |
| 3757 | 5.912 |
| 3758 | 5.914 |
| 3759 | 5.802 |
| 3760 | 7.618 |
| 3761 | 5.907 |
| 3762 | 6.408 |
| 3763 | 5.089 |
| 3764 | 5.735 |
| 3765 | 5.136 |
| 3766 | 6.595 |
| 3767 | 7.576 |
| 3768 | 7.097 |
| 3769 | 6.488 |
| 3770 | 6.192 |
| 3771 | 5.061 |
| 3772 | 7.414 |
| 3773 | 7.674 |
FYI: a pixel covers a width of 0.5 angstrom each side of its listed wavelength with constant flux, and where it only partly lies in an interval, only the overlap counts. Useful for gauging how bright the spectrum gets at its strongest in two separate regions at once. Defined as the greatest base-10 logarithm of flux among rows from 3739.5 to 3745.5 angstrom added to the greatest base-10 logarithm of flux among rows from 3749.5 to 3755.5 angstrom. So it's 1.80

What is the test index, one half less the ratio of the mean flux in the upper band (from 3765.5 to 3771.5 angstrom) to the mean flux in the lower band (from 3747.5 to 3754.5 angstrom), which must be -0.48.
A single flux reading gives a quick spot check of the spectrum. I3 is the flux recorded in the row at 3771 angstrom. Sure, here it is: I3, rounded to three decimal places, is 5.061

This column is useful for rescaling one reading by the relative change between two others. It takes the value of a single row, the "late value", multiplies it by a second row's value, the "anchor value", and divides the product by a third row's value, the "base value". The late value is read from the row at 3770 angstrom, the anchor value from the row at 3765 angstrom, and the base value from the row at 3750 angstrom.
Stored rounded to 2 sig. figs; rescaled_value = 4.3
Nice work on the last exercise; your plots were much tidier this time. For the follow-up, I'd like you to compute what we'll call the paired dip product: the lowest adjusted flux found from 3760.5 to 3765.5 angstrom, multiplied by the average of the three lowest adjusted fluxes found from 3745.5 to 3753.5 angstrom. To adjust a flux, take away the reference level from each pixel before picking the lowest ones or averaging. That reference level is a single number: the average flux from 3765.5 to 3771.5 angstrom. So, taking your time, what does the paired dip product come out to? 0.89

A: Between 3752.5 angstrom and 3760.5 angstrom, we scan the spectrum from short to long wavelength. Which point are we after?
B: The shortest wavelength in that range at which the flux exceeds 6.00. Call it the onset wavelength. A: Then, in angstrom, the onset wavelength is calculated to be 3754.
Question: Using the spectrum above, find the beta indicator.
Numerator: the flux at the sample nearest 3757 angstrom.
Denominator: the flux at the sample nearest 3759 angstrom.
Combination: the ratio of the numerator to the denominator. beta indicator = 1.0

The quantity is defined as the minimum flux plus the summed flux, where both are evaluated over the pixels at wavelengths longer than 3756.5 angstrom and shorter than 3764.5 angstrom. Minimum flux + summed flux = 53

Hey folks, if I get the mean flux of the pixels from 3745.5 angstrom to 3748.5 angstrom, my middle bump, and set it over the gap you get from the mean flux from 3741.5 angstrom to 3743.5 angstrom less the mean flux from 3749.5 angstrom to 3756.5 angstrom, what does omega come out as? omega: 6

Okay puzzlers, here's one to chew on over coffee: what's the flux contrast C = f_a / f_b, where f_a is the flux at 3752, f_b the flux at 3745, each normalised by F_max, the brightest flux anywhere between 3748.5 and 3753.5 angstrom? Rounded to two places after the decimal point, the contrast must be 1.01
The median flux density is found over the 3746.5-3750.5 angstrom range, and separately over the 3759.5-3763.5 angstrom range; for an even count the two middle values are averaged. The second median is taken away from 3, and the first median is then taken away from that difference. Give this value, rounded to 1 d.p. -9.7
